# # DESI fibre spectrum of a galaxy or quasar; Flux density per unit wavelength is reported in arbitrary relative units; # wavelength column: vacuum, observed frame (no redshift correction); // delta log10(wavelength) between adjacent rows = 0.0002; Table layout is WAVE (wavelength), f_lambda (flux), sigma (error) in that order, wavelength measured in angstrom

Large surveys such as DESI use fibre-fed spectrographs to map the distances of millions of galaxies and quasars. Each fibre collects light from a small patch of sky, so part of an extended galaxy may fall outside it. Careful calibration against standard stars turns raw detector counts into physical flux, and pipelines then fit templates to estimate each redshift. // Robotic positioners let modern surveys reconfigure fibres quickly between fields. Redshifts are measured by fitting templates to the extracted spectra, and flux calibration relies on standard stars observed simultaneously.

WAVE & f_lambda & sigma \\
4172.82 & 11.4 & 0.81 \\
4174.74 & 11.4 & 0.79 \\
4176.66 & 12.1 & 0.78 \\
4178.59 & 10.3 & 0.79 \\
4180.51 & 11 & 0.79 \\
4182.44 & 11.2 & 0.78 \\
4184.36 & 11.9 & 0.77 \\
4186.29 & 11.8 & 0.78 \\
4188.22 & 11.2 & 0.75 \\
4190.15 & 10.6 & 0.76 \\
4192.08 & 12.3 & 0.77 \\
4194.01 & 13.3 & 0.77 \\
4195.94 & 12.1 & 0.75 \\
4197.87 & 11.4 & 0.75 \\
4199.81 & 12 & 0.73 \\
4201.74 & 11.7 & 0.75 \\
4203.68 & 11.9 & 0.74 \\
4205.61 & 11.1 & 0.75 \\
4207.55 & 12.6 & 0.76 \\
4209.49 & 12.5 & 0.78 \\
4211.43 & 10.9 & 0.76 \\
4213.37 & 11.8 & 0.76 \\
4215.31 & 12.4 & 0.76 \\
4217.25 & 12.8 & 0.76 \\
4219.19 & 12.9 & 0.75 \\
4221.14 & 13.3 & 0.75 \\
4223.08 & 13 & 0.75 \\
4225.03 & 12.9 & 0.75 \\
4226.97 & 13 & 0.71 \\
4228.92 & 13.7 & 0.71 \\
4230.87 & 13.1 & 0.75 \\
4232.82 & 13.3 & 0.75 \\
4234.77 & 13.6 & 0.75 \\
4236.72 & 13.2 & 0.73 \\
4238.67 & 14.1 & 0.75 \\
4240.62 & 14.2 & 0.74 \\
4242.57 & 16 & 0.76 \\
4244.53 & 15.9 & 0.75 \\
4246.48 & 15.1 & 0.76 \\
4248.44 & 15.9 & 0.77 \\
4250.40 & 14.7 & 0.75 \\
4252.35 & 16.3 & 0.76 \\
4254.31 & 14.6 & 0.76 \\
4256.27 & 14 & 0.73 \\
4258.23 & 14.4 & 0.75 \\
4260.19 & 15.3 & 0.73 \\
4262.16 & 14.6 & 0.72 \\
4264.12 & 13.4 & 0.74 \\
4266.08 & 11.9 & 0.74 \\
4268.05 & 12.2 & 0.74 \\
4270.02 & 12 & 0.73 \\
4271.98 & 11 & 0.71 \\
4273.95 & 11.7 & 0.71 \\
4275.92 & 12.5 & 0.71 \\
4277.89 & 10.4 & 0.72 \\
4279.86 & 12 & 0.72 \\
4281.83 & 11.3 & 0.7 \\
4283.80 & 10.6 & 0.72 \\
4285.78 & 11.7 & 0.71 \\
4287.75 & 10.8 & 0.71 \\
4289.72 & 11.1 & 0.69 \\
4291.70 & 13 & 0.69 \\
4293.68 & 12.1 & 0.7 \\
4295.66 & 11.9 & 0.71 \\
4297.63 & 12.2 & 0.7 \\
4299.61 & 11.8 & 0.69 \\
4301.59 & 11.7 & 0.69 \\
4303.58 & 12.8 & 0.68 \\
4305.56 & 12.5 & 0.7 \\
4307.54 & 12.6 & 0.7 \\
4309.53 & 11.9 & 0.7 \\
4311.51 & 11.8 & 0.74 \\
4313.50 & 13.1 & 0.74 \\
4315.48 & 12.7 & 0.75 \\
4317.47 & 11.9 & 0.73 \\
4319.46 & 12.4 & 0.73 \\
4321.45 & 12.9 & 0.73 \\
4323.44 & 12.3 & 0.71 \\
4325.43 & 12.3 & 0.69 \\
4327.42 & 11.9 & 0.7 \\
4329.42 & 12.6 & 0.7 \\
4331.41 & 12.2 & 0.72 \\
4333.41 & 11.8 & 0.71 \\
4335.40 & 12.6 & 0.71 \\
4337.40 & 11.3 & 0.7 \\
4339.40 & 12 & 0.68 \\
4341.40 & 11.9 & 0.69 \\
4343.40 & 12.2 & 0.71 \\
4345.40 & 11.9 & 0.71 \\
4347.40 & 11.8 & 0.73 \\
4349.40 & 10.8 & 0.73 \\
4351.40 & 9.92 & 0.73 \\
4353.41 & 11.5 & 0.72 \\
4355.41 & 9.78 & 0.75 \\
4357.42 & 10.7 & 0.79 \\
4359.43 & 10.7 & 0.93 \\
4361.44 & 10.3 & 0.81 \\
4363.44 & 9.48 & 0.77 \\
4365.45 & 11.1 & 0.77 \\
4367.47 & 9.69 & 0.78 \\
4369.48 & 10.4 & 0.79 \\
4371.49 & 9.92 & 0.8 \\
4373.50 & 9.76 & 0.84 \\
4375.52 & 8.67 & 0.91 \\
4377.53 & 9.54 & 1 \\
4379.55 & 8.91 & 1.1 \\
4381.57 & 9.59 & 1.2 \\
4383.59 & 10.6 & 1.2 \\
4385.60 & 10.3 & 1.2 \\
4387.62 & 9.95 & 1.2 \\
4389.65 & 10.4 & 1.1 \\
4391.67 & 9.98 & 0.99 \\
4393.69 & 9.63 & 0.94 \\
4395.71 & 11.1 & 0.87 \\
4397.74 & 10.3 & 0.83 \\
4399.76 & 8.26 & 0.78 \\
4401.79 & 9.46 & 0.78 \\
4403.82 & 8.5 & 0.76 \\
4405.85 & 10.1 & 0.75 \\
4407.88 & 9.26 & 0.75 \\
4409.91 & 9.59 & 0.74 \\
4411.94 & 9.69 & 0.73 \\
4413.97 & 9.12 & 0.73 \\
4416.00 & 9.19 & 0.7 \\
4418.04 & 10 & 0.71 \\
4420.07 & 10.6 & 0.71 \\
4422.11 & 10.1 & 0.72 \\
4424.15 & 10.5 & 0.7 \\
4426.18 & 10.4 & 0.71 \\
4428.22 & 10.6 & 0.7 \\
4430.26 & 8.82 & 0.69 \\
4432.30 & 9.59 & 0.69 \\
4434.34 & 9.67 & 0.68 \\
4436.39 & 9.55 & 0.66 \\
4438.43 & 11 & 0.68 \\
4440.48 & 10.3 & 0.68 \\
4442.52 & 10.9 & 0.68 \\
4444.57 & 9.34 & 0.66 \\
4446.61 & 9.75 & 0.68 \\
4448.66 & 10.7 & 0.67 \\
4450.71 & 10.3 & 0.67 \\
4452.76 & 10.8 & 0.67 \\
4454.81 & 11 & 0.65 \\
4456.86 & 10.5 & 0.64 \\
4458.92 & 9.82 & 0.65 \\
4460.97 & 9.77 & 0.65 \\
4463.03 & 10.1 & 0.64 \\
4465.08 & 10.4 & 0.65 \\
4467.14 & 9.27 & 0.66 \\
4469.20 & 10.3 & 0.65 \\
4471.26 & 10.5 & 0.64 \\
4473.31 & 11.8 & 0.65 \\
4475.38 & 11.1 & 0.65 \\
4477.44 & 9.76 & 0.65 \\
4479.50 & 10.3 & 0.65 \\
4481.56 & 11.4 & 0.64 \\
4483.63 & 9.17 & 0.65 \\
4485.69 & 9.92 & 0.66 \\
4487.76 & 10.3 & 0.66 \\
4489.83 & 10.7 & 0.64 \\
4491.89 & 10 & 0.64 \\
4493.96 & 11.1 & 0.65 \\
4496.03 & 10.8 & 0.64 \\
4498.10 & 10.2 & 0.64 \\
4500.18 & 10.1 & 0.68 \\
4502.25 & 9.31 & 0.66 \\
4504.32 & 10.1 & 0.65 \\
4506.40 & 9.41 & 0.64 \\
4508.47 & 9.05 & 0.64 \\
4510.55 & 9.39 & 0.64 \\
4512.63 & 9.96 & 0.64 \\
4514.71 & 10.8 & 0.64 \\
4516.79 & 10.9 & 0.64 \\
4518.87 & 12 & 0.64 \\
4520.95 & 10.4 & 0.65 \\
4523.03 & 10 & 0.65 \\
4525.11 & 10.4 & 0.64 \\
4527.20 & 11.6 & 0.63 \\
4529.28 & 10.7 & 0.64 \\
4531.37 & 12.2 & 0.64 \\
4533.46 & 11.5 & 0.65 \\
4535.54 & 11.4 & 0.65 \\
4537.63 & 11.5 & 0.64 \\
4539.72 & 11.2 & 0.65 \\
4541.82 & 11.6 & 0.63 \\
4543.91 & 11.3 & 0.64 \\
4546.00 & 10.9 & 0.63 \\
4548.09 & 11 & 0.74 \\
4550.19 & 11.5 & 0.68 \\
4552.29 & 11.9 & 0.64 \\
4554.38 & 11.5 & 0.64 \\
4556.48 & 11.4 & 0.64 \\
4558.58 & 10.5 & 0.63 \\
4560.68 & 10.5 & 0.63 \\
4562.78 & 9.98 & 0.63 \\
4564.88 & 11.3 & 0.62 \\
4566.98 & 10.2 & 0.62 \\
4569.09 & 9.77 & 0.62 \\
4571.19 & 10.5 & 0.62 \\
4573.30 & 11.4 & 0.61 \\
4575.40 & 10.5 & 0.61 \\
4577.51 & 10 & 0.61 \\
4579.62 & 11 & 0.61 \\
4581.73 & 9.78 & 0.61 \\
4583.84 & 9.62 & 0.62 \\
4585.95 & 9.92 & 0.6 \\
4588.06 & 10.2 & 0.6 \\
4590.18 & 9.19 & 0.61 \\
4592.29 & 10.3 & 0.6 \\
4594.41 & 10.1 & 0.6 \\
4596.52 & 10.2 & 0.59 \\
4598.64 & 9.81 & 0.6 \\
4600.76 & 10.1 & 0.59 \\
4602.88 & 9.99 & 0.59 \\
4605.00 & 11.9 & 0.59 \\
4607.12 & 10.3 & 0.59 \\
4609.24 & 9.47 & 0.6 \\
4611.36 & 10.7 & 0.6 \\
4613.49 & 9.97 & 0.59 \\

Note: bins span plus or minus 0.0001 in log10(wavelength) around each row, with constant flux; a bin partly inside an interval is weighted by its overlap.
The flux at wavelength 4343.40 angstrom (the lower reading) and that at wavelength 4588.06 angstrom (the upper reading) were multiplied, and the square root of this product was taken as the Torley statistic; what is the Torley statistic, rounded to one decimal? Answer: 11.2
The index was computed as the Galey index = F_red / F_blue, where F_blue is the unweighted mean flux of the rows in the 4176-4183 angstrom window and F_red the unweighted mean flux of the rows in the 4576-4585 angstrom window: 0.91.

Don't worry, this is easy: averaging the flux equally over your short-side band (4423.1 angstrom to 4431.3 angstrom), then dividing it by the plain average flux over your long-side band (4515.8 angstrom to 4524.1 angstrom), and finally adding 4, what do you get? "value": 4.93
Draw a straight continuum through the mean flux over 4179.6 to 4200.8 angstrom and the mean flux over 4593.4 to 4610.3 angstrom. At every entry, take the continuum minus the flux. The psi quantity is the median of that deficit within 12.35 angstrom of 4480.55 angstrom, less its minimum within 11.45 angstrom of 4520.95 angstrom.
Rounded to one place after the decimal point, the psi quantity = 2.1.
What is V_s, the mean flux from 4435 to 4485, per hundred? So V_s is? 0.103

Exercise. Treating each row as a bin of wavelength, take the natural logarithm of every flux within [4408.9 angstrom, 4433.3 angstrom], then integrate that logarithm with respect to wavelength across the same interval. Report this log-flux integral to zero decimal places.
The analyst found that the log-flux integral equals 56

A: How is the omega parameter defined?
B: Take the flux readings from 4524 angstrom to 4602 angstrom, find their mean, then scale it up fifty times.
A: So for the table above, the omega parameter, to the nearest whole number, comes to 536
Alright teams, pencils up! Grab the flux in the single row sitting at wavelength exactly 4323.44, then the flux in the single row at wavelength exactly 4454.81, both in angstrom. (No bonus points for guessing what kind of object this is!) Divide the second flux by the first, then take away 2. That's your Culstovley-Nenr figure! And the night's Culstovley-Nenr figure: -1.11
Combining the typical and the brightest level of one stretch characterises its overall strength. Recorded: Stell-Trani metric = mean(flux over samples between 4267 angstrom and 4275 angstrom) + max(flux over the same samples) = 23.9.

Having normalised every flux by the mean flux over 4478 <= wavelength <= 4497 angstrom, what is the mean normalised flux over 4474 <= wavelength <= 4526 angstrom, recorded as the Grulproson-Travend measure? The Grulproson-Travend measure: 0.99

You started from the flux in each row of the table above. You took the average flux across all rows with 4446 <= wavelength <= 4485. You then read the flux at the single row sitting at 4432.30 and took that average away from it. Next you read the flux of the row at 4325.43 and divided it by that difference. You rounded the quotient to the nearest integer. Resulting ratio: -16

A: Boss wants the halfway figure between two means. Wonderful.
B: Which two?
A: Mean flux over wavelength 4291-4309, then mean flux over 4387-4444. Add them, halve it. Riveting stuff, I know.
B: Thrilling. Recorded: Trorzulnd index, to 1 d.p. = 11.1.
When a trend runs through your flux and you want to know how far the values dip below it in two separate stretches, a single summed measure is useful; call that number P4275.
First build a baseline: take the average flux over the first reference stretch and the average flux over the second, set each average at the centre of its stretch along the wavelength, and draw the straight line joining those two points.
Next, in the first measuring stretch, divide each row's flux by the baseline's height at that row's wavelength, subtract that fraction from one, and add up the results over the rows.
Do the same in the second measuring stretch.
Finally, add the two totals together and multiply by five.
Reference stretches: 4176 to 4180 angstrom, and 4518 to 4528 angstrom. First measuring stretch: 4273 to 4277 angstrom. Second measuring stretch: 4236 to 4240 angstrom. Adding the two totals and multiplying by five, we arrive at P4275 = -3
